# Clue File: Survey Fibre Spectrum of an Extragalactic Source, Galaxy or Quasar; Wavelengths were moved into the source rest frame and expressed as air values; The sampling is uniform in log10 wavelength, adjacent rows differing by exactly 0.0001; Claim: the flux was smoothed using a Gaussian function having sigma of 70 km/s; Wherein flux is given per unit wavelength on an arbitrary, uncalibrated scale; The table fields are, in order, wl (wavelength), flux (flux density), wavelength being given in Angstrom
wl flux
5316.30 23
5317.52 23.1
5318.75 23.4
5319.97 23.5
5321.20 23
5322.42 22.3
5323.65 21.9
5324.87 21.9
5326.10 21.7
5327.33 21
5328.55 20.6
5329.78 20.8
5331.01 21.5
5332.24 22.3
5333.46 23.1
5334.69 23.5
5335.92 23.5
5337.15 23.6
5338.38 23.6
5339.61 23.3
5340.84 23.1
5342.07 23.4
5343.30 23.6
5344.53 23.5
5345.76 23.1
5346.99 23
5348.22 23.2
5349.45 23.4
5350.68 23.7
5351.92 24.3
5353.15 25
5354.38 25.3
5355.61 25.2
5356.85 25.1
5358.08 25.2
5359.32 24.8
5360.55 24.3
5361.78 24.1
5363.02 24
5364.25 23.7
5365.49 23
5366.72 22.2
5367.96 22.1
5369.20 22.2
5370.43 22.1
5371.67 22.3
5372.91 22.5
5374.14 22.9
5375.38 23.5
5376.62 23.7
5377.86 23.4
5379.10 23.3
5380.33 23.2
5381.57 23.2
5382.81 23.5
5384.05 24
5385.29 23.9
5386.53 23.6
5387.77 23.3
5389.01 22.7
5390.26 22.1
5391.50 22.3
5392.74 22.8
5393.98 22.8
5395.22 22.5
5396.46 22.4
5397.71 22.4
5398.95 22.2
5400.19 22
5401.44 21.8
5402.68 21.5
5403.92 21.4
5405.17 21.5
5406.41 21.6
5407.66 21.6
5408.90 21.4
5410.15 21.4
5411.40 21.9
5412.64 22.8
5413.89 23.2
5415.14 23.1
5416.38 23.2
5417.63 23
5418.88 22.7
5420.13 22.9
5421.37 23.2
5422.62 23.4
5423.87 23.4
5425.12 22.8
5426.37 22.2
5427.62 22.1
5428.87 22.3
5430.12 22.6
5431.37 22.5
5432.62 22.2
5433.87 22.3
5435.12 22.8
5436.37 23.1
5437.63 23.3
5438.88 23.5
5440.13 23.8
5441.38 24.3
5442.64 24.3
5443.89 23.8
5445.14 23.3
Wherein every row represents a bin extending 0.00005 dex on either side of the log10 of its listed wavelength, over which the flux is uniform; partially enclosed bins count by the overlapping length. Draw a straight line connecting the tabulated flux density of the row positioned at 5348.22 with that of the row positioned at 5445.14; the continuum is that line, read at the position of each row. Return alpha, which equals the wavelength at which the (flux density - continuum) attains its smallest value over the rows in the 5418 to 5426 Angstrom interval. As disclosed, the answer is 5418.88 Angstrom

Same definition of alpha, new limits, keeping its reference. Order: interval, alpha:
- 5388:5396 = 5390.26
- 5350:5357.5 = 5350.68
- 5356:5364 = 5363.02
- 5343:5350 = 5346.99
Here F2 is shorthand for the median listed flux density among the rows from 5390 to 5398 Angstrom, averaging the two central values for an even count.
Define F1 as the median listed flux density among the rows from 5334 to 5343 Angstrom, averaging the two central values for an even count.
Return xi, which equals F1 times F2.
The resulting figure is 526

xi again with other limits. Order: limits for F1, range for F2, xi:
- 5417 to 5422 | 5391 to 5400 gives 514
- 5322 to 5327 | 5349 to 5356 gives 540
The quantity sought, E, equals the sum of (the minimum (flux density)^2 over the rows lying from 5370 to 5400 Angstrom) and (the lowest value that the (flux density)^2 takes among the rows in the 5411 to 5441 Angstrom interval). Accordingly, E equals 968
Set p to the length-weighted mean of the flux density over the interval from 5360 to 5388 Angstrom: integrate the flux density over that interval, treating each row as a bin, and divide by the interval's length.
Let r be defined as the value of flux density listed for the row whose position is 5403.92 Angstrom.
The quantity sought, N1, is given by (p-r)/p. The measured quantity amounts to 0.08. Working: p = 23.2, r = 21.4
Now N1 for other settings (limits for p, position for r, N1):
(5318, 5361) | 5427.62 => 0.05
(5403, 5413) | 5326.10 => 0.00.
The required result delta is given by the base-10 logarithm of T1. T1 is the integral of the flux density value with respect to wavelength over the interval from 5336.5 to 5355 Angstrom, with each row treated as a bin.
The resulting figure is 2.6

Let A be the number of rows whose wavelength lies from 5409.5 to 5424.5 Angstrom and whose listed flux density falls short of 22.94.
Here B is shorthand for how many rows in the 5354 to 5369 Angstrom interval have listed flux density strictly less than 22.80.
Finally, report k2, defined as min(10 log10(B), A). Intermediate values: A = 5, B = 2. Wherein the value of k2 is 3.0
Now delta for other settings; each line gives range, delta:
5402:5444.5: 3.0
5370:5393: 2.7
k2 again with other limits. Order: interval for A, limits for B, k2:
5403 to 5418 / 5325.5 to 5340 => 7.8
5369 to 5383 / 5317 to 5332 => 5.0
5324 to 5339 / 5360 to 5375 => 7.0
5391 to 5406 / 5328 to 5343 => 6.0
